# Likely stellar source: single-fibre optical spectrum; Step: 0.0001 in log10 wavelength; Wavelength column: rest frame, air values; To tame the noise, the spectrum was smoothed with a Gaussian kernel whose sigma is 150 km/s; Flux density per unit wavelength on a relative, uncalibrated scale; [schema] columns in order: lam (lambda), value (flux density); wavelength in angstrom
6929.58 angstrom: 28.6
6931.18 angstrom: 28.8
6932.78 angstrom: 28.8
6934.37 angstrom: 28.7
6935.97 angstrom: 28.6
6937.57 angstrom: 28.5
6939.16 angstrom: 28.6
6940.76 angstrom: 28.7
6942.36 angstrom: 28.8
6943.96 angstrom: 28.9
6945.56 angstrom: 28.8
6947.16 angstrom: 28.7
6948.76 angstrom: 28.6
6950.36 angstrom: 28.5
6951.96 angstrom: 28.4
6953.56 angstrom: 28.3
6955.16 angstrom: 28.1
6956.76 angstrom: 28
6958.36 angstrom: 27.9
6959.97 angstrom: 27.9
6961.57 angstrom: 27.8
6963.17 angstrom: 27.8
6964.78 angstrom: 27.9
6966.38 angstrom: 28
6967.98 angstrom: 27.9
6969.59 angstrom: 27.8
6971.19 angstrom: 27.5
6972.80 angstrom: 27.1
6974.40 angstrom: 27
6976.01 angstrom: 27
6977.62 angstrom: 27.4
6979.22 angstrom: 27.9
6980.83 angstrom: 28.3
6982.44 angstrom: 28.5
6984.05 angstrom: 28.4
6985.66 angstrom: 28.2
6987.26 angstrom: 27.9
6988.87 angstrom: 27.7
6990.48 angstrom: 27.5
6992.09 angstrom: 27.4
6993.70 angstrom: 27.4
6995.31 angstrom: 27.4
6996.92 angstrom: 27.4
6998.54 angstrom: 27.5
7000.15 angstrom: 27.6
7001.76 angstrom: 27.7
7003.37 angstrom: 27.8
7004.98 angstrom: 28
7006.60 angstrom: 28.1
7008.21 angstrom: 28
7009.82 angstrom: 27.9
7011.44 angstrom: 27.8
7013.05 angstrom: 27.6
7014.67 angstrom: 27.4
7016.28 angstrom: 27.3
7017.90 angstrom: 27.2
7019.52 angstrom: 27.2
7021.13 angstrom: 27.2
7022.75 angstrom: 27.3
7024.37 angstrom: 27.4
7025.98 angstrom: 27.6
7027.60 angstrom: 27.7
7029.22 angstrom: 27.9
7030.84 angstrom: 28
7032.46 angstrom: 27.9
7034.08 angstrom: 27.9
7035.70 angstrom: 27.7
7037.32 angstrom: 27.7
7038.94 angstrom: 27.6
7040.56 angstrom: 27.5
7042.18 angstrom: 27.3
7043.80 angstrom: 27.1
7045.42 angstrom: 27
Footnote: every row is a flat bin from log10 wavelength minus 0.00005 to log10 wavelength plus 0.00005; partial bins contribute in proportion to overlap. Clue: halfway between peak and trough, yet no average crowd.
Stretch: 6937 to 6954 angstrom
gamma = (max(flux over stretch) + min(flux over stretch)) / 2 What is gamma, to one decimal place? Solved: 28.6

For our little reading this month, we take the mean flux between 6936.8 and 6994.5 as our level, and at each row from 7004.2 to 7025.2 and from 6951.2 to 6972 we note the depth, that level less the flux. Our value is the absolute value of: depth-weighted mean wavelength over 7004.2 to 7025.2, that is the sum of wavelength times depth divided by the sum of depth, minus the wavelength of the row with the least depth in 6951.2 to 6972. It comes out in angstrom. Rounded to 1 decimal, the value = 66.6 angstrom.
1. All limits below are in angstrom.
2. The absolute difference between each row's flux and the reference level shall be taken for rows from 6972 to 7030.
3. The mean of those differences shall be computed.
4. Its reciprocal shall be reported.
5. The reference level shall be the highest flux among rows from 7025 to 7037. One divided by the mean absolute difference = 2.2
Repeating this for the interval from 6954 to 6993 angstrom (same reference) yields 3.0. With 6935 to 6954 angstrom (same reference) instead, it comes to 1.6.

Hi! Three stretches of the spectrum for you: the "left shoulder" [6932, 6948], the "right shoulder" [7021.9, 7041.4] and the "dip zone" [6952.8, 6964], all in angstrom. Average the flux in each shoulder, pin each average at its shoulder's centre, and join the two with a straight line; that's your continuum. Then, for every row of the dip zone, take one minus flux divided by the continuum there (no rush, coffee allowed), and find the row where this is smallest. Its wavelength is 6953.56 angstrom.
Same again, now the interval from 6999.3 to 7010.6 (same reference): 7006.60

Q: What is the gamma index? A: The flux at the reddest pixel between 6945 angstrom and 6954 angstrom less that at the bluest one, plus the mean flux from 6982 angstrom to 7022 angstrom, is 27.2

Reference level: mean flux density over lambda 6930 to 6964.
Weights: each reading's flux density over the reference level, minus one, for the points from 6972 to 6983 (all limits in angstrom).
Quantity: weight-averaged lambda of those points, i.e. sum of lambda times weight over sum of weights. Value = 6975.5 angstrom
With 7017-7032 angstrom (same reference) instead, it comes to 7023.1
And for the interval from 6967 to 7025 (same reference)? 6997.7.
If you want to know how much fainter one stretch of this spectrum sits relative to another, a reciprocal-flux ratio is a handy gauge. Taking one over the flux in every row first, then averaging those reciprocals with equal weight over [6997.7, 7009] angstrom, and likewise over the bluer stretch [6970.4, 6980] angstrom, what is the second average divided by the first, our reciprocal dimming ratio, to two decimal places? 1.02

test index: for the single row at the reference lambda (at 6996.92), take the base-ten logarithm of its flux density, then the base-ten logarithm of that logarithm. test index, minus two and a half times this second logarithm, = -0.394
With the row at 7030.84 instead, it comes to -0.401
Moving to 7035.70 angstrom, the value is -0.398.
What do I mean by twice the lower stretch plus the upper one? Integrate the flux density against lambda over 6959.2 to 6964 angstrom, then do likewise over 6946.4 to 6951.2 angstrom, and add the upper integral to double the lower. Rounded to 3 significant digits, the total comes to 408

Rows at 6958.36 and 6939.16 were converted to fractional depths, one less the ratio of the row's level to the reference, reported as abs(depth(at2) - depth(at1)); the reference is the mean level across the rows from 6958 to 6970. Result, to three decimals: 0.025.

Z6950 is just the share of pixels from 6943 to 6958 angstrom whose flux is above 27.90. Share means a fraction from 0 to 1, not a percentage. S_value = 1.0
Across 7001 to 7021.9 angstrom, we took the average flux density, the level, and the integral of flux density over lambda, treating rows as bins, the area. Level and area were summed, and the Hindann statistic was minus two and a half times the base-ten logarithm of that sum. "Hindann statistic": -7.0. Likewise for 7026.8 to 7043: -6.7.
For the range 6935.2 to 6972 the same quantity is -7.6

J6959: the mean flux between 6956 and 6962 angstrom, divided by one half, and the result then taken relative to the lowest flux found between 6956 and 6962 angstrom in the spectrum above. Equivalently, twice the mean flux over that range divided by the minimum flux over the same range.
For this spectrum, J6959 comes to 2.01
